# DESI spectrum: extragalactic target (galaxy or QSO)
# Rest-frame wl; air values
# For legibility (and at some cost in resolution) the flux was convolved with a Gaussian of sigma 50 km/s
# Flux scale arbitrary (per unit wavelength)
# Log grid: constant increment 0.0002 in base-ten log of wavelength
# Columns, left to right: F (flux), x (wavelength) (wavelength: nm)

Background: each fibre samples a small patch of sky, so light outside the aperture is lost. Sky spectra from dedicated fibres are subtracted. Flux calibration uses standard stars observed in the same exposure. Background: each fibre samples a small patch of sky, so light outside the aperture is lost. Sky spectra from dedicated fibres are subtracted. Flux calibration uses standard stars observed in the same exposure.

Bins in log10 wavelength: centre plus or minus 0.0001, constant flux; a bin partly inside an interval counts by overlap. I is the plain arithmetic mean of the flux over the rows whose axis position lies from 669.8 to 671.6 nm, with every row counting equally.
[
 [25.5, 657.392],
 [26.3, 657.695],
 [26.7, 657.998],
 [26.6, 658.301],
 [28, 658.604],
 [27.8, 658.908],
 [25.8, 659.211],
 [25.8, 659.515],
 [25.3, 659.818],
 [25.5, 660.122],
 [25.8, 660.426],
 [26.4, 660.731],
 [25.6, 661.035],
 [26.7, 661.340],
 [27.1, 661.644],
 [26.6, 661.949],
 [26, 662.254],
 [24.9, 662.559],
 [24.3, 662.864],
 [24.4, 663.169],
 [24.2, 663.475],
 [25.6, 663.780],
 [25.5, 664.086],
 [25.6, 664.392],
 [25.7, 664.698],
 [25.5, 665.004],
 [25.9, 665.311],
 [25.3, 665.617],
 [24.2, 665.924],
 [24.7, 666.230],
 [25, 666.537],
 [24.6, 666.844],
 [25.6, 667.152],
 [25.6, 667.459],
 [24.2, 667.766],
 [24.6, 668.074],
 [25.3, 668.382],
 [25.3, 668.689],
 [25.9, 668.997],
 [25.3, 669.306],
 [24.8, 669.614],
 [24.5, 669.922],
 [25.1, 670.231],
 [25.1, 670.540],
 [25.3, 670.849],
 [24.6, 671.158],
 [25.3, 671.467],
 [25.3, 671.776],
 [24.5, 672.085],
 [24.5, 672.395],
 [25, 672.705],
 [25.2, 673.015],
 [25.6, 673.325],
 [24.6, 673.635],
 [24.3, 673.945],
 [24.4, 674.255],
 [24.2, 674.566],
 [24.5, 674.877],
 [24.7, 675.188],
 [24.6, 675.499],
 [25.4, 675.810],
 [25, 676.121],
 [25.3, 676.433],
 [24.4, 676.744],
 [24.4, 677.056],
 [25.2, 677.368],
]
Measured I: 25.0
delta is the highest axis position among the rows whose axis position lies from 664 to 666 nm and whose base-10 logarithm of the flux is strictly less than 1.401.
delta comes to 665.924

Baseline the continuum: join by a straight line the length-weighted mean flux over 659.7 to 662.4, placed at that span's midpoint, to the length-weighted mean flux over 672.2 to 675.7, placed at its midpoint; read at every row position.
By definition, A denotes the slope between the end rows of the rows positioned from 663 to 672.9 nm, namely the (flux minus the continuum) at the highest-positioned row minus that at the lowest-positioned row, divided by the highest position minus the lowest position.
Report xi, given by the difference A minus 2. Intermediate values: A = 0.17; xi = -1.83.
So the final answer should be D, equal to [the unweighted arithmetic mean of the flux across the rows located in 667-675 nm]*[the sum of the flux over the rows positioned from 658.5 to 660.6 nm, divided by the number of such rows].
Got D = 656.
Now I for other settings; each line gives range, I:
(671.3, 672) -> 25.3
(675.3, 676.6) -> 25.1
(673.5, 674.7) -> 24.4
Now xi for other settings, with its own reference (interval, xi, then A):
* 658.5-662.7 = -2.67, -0.67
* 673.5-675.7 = -1.89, 0.11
